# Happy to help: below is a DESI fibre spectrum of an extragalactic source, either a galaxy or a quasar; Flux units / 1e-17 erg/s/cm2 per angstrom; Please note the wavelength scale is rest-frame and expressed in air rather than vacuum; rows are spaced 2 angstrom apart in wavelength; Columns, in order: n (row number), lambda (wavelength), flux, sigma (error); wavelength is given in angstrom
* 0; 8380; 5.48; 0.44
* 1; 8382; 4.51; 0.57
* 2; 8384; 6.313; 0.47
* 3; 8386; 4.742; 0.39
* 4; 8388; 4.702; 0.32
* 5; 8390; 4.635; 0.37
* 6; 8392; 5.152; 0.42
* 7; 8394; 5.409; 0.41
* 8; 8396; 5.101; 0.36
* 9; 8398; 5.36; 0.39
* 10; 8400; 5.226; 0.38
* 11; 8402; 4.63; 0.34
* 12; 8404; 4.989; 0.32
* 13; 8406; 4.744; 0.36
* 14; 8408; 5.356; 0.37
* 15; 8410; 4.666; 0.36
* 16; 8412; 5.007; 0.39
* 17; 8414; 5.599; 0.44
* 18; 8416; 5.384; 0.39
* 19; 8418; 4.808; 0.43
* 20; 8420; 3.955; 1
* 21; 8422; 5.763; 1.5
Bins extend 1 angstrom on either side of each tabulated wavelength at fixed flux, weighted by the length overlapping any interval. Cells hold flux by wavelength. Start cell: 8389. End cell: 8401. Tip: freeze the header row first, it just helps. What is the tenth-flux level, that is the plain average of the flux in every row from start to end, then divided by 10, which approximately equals 0.515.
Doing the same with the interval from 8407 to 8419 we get 0.514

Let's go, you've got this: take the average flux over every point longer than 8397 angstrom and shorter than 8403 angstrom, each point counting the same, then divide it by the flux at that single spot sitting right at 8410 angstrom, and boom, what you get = 1.09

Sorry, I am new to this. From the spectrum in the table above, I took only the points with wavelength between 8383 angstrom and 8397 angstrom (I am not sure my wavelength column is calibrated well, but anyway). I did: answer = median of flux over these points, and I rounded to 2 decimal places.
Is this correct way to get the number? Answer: 5.10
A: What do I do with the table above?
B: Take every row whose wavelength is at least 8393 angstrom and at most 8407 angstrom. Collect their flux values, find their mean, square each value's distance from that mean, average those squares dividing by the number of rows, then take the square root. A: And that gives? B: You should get 0.28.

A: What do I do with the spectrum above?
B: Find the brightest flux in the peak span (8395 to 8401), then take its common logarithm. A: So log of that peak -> 0.729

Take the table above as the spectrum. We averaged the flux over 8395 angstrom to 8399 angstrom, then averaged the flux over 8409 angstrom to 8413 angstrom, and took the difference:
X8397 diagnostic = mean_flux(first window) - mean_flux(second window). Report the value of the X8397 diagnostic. 0.39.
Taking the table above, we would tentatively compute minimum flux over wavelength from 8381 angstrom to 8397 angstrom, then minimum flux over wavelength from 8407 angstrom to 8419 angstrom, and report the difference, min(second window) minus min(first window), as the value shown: 0.16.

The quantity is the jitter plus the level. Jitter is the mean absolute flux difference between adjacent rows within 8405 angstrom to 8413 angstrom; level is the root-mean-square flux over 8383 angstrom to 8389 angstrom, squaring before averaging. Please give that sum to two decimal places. 5.85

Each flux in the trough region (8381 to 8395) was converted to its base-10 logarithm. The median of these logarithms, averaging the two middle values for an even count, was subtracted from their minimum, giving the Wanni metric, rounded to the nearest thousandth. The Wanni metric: -0.022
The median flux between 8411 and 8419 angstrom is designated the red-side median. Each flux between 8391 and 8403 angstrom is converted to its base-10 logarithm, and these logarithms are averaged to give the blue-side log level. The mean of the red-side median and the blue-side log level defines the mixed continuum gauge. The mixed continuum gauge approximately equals 2.95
